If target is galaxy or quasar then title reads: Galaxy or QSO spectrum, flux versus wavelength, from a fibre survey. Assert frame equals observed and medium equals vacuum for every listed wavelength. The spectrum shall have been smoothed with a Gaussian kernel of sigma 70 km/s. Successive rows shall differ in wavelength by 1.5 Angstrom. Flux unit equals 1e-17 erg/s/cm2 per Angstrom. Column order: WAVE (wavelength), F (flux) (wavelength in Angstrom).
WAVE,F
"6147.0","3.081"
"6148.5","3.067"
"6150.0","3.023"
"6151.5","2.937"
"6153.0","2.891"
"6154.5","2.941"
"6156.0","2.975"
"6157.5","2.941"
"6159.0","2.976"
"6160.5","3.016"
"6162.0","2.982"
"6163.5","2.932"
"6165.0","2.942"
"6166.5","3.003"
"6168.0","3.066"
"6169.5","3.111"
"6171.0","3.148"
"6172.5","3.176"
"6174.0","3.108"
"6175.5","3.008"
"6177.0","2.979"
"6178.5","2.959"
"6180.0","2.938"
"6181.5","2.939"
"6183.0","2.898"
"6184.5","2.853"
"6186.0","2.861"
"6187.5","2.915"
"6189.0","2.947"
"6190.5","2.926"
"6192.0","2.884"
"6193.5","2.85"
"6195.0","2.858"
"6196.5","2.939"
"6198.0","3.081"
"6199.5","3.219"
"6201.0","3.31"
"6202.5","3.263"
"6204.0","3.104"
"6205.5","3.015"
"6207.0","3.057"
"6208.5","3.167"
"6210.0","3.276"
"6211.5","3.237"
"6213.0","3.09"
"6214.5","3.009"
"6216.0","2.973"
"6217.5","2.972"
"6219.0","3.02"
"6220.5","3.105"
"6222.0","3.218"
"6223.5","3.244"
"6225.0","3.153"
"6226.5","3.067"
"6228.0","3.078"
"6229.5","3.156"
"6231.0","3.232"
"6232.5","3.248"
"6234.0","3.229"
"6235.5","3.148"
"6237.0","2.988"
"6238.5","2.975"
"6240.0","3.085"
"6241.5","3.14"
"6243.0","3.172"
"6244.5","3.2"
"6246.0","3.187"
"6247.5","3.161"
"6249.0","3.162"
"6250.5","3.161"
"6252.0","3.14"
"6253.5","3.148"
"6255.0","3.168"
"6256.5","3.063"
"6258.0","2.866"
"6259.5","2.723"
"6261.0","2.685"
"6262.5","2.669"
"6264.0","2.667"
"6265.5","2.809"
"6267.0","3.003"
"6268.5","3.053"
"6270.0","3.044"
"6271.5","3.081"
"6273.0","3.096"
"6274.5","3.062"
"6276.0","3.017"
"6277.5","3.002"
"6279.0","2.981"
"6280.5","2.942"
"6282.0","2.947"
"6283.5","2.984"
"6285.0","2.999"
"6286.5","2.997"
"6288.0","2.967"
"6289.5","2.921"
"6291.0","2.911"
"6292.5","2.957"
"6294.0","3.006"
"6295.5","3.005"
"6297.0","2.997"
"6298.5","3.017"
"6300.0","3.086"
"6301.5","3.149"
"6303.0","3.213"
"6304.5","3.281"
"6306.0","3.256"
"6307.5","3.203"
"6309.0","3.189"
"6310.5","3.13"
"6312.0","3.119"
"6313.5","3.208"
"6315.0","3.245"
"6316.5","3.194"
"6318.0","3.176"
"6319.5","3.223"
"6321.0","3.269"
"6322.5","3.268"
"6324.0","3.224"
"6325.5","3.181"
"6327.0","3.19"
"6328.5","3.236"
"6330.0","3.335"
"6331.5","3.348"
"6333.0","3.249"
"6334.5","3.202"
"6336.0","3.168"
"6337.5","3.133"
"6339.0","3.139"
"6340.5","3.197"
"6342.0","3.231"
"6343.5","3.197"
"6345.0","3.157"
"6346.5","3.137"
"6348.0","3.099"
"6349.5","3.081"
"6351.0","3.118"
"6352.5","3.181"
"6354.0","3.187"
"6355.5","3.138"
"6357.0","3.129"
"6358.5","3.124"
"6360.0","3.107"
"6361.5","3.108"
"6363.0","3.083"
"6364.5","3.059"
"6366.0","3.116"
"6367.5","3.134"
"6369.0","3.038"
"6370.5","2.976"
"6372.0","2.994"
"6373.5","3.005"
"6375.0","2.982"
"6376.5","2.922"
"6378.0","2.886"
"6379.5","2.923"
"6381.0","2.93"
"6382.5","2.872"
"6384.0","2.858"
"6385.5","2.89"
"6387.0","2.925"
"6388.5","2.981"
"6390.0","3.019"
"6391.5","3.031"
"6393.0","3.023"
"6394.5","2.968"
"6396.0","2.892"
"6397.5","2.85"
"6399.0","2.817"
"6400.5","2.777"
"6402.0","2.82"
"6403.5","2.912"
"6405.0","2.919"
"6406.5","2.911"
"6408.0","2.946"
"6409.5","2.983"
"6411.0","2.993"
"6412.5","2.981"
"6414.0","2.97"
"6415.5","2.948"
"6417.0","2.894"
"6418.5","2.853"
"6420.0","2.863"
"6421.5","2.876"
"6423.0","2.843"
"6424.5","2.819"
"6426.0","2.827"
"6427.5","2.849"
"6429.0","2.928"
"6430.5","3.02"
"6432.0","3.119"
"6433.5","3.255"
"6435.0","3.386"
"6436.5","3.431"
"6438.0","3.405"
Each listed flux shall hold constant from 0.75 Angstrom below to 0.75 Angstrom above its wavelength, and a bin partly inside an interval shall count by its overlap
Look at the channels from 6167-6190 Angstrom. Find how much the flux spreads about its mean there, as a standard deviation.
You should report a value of 0.10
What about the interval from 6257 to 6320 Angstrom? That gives 0.16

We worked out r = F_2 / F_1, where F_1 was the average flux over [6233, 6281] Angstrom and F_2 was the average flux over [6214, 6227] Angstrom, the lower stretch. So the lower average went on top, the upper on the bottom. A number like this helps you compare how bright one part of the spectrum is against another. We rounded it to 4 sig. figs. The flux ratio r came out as 1.019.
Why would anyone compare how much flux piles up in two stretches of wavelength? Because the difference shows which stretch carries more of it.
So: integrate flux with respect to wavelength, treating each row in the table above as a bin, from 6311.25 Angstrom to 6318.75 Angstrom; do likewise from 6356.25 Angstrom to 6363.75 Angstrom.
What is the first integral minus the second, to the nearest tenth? 0.6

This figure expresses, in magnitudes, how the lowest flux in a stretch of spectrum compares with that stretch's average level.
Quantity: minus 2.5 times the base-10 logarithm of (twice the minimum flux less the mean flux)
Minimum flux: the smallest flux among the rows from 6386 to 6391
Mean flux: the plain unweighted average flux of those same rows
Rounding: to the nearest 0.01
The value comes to -1.15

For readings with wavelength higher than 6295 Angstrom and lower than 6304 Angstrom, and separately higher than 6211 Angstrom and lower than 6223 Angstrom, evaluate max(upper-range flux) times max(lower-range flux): 10.4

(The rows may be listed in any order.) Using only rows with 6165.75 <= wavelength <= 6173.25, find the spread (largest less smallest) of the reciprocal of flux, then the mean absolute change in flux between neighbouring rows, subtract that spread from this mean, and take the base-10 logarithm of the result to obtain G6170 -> -1.60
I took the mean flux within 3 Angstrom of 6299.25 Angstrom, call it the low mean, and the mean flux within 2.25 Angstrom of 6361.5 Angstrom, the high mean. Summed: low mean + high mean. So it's 6.2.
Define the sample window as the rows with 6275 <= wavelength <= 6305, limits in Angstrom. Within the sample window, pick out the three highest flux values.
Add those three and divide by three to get 3.21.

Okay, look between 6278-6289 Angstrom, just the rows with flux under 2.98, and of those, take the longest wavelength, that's 6288.0 Angstrom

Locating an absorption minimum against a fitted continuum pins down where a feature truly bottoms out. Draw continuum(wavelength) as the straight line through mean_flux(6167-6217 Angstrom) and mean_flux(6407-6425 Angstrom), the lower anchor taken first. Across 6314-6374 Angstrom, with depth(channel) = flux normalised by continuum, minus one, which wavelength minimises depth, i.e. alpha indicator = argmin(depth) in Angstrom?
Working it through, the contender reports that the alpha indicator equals 6370.5 Angstrom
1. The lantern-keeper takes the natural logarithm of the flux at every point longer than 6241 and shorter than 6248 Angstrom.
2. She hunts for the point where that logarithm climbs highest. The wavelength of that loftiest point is 6244.5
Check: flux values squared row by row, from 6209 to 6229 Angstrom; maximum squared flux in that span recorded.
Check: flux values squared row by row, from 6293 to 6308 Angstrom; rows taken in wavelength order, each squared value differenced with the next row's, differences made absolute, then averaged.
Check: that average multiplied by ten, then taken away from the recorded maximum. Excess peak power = 8.1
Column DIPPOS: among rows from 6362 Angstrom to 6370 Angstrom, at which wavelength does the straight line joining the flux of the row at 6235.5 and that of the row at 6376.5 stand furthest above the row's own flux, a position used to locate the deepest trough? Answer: 6369.0 Angstrom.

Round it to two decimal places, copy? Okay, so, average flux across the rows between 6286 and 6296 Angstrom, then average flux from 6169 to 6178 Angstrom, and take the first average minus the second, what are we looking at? -0.12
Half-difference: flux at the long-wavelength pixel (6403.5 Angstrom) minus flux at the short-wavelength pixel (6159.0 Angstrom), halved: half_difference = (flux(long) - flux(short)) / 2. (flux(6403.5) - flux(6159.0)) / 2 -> -0.032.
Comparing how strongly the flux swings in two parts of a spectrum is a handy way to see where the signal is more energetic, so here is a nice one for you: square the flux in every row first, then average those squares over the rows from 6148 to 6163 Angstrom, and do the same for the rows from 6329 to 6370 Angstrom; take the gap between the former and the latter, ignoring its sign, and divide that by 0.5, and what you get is 2.2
